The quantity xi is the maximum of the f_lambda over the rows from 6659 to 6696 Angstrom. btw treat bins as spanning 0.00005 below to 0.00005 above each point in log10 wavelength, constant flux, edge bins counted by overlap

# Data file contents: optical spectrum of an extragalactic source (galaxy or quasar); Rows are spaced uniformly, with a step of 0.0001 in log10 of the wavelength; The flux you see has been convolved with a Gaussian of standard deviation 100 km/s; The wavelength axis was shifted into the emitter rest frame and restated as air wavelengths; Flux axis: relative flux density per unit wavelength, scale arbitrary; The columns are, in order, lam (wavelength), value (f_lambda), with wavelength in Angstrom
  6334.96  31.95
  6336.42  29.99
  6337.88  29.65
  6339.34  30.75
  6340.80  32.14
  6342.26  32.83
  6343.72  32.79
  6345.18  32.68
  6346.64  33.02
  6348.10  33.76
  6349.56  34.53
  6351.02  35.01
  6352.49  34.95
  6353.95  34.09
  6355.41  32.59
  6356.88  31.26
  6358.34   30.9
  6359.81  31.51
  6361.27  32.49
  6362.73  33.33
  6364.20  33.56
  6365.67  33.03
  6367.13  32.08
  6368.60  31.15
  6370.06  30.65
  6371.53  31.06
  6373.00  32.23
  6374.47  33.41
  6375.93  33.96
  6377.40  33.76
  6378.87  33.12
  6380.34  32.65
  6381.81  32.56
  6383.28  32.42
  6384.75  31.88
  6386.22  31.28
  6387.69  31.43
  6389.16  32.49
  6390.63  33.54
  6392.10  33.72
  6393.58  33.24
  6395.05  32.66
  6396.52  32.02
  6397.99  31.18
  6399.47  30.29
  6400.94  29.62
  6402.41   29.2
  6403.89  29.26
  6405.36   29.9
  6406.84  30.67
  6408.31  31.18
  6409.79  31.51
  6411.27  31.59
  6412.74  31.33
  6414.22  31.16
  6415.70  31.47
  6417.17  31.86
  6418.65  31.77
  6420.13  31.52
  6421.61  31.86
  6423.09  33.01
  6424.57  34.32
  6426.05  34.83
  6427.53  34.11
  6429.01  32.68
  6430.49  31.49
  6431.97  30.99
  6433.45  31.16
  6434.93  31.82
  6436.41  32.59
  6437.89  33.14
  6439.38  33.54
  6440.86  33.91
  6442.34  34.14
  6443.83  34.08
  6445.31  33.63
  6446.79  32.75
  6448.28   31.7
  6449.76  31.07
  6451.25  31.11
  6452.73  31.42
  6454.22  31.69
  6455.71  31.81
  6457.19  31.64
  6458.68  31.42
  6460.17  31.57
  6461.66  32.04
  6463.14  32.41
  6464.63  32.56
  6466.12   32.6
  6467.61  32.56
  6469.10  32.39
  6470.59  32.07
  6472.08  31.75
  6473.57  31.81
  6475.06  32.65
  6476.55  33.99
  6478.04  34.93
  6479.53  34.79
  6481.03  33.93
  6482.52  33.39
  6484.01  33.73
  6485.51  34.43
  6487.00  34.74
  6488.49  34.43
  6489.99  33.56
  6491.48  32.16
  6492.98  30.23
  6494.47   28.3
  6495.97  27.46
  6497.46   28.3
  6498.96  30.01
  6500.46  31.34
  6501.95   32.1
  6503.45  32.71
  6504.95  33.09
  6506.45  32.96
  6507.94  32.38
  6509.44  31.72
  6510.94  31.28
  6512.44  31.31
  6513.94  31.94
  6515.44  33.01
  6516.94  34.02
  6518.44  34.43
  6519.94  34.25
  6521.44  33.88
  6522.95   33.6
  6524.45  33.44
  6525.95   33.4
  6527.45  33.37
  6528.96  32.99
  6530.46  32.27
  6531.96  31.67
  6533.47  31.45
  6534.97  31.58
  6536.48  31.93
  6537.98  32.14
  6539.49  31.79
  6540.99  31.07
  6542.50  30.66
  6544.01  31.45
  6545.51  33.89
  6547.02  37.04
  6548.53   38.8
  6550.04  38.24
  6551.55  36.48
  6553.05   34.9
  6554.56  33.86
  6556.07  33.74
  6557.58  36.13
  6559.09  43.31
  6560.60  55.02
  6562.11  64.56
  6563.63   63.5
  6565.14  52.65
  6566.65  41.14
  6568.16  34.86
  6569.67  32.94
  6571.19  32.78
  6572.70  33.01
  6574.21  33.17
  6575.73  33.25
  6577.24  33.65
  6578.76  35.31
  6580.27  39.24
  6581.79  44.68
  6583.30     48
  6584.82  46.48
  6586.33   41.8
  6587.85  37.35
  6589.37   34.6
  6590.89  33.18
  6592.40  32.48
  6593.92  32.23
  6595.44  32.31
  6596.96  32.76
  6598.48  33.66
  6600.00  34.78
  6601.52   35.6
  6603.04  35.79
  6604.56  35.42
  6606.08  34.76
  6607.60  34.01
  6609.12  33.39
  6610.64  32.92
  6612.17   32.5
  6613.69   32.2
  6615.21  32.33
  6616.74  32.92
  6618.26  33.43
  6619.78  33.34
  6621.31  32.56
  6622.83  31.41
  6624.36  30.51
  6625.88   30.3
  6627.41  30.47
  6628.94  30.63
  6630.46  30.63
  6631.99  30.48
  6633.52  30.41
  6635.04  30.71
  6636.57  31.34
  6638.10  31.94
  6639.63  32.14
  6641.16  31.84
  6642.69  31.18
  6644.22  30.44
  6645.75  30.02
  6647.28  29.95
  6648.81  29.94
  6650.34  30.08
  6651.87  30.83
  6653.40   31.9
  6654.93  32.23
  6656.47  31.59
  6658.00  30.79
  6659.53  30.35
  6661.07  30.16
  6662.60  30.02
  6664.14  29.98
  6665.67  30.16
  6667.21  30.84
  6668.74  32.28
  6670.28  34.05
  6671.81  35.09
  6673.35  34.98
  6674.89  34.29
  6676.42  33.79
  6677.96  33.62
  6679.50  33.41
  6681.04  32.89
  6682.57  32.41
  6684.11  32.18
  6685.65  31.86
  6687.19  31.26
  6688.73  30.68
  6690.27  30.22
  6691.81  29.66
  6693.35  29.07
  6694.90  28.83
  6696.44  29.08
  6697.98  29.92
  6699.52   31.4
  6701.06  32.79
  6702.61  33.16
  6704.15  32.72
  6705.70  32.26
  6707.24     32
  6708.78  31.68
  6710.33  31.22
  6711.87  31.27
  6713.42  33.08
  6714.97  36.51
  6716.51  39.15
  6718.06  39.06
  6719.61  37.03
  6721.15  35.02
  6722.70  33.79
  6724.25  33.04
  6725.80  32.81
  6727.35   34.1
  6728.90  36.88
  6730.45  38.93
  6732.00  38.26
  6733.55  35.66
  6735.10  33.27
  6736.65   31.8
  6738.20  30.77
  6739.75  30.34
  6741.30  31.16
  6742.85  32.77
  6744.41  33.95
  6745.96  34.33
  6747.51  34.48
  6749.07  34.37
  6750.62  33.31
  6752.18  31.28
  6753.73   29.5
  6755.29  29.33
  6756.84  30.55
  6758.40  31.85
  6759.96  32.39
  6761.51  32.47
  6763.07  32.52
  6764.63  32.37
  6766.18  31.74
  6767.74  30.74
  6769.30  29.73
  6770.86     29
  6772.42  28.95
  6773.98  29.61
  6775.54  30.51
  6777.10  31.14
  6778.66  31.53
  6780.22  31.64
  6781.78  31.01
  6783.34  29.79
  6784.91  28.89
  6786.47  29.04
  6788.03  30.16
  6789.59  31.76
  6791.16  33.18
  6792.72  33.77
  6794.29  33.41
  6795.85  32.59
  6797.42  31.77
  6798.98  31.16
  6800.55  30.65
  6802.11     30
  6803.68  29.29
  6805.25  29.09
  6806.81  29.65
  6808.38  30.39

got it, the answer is 35.09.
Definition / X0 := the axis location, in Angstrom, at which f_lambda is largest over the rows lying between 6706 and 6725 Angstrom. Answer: 6716.51 Angstrom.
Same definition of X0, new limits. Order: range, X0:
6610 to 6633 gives 6618.26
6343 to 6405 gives 6351.02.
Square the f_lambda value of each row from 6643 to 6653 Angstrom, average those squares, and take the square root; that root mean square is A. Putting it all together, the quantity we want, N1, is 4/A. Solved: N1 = 0.132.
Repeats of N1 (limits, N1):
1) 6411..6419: 0.127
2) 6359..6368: 0.122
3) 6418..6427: 0.122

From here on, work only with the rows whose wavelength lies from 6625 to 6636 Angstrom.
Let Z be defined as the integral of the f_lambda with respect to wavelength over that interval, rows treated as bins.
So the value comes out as 336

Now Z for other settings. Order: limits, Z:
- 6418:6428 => 330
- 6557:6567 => 515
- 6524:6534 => 327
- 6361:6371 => 323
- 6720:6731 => 384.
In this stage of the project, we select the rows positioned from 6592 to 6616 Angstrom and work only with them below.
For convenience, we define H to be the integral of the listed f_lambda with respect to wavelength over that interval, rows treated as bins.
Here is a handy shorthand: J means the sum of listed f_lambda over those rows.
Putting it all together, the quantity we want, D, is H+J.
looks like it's 1343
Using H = 806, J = 537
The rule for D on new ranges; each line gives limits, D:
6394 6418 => 1238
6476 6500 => 1295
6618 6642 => 1254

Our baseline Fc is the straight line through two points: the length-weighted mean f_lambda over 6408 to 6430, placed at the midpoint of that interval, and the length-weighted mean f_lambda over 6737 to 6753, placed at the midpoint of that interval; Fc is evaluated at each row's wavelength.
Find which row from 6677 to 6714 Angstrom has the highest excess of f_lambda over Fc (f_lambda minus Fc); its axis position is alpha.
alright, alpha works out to 6677.96 Angstrom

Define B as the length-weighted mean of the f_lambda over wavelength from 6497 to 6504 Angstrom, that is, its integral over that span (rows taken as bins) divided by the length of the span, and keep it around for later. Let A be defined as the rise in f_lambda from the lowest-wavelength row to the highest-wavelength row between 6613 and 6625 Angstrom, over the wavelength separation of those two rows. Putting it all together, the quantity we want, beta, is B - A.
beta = 31.1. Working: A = -0.16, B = 30.9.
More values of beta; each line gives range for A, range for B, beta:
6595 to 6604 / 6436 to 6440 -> 32.6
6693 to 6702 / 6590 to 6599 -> 32.3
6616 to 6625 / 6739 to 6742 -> 31.1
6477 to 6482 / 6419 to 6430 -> 33.4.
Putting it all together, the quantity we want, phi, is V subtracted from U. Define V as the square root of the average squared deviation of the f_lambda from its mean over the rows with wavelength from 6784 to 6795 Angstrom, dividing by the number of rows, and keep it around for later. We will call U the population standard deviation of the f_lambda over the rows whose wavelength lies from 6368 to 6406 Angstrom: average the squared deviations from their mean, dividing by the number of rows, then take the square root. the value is -0.5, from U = 1.41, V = 1.9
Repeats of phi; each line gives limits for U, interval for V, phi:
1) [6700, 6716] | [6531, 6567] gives -8.4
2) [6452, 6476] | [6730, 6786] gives -1.9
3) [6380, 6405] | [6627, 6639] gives 0.9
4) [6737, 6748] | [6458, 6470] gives 1.2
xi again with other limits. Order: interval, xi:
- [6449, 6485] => 34.93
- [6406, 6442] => 34.83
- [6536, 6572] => 64.56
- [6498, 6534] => 34.43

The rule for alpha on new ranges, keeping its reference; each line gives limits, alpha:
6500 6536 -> 6518.44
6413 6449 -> 6426.05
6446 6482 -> 6478.04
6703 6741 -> 6716.51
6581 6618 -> 6583.30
